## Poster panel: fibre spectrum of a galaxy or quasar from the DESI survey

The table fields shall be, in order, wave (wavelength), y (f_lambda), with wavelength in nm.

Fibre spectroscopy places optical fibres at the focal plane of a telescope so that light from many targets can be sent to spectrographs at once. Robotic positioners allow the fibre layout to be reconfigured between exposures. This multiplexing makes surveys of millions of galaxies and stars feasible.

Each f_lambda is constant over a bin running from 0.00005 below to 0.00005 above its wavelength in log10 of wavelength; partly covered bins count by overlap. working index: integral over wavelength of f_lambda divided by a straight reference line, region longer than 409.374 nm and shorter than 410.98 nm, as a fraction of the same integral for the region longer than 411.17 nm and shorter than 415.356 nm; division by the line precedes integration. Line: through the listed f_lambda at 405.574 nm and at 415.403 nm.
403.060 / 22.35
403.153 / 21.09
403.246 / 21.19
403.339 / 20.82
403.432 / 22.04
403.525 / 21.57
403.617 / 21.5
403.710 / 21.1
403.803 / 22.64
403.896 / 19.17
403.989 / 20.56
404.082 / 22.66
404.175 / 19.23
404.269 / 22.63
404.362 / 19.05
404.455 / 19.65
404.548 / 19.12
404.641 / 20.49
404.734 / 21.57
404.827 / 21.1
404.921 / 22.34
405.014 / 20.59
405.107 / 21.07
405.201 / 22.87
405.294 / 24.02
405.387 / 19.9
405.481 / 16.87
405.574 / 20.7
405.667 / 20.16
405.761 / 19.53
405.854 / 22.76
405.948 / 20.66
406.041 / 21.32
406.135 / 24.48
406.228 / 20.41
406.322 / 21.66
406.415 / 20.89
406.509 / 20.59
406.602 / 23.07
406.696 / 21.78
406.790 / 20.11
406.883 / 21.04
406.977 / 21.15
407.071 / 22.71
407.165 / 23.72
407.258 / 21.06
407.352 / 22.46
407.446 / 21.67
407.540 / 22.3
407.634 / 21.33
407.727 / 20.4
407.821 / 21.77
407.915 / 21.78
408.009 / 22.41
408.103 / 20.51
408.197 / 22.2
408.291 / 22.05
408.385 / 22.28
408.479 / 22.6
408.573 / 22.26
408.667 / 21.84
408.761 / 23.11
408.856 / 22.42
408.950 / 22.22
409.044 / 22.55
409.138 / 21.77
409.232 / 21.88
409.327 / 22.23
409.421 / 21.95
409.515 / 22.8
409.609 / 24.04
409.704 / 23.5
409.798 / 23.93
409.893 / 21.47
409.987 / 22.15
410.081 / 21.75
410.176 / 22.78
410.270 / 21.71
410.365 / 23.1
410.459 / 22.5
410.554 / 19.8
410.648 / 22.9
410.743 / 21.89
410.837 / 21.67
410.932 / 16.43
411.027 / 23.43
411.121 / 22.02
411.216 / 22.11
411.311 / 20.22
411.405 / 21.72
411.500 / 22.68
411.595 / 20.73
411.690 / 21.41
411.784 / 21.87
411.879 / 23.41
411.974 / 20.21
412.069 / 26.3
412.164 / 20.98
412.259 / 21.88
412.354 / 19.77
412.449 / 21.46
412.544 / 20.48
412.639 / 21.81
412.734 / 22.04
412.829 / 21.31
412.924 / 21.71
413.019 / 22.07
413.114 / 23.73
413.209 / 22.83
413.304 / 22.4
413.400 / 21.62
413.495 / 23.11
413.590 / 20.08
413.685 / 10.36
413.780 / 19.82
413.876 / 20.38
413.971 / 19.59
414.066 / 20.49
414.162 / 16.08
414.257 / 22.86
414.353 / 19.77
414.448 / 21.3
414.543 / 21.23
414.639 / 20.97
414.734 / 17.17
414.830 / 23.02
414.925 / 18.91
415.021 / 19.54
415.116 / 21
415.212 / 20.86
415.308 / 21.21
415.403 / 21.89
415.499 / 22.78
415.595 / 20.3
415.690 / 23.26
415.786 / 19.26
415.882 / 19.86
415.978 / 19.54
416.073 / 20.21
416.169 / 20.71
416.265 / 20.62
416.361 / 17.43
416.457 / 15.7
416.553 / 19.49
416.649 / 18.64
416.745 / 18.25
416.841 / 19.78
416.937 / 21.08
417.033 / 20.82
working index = 0.41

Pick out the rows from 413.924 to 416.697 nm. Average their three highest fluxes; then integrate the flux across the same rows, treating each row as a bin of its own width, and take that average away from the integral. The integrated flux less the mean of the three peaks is 32.8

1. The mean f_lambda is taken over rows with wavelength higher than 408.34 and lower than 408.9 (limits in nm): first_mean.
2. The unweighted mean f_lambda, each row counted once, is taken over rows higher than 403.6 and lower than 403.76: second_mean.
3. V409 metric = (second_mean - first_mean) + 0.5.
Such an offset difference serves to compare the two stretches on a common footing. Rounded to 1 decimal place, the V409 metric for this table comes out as -0.6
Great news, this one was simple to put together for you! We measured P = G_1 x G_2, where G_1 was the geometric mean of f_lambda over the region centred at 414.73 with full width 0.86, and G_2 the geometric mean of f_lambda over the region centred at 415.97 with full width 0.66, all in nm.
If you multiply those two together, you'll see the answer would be 414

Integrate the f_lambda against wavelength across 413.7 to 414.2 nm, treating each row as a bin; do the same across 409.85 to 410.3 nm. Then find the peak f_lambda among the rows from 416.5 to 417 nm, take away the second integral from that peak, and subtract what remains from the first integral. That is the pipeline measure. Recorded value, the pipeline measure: -2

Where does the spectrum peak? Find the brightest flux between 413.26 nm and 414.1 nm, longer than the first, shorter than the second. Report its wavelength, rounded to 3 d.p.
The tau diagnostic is 413.495 nm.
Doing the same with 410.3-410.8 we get 410.365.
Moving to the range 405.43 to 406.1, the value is 405.854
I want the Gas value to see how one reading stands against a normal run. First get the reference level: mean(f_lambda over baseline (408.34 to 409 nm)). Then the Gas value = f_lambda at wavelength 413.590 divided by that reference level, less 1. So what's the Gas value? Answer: -0.10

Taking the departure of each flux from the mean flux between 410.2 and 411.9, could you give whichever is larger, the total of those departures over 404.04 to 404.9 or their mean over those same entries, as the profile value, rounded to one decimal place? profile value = -1.0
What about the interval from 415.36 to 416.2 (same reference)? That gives -0.8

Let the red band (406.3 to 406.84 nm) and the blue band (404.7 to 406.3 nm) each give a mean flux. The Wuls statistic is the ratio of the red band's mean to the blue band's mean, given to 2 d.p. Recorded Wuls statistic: 1.01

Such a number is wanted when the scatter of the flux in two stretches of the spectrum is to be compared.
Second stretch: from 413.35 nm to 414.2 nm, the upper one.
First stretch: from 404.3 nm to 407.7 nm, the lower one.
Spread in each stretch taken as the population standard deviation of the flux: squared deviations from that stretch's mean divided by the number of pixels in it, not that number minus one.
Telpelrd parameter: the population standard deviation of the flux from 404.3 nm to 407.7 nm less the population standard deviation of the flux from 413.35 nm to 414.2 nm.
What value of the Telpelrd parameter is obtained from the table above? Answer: -2.1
